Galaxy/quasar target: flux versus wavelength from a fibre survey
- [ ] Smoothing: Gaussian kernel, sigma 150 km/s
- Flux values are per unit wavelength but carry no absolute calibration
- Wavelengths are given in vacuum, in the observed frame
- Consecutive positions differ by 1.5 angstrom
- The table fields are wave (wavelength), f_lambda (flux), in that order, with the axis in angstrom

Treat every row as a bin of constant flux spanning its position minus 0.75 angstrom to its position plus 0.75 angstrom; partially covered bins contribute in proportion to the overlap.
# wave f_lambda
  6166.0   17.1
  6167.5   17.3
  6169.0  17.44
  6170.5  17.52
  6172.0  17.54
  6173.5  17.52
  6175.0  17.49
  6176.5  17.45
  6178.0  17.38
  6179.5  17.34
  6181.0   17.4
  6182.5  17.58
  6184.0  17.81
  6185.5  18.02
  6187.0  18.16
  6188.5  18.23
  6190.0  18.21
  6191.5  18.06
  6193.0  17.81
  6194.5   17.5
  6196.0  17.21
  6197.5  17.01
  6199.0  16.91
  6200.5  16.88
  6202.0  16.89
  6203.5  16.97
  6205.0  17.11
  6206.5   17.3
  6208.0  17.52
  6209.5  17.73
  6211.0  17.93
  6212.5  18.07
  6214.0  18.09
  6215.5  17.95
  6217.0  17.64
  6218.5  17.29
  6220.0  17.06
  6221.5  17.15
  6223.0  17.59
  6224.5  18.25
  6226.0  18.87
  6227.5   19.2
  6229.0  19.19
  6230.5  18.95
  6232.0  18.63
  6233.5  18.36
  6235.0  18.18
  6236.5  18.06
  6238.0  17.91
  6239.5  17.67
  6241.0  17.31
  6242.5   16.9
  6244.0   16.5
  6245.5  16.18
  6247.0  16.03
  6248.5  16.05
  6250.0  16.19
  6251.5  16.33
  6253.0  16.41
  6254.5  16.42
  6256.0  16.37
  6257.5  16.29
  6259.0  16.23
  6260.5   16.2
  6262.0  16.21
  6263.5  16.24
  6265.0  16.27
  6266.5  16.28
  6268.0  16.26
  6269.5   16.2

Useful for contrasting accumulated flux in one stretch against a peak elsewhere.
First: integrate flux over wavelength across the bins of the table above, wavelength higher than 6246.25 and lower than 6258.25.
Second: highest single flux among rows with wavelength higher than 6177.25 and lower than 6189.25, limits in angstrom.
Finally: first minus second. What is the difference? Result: 177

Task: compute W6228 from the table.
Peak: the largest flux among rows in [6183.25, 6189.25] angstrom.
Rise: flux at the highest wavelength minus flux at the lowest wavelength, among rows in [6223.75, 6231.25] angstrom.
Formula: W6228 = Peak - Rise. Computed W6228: 17.5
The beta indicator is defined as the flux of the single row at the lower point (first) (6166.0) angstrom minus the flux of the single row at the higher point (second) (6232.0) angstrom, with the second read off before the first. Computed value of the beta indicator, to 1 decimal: -1.5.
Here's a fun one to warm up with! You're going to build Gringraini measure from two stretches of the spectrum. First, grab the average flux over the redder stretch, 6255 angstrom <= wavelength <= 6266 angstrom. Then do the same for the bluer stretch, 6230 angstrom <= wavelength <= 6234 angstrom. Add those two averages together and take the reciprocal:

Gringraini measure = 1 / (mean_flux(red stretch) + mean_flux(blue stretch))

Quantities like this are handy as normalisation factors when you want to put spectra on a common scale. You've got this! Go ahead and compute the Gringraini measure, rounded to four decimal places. 0.0286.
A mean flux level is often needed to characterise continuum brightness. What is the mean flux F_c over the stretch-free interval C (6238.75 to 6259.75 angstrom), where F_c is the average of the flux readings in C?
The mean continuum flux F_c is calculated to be 16.5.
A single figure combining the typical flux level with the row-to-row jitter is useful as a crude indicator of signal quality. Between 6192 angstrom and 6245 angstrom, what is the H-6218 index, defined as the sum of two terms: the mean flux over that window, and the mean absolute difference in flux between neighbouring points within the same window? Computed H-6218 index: 17.9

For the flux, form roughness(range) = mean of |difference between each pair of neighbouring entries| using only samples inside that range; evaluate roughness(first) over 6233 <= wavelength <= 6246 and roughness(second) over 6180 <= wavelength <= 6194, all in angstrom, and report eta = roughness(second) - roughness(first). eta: -0.12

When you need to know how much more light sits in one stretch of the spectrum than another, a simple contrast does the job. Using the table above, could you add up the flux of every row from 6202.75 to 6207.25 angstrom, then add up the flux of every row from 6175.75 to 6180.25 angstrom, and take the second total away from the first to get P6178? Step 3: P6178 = -0.79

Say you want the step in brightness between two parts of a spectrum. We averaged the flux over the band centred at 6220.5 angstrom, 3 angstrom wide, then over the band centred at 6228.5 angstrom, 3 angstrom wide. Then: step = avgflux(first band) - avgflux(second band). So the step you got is -2.1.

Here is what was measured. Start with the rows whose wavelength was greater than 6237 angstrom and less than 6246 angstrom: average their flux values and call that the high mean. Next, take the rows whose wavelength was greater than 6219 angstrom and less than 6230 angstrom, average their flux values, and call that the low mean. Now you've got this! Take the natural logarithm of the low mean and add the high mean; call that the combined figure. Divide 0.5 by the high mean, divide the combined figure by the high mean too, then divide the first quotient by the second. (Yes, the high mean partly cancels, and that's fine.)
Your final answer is 0.0250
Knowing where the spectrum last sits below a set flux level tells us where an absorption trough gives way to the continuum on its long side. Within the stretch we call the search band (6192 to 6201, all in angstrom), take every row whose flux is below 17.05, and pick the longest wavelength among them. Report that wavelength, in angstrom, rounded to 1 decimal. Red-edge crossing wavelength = 6200.5 angstrom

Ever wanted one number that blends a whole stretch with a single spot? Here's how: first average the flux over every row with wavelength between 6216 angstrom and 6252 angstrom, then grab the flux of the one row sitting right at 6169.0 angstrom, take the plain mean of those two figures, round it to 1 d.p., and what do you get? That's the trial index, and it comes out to 17.5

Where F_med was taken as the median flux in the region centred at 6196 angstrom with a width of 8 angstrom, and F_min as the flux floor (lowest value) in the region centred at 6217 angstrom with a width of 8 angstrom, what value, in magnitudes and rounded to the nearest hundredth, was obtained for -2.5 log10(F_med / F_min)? -0.01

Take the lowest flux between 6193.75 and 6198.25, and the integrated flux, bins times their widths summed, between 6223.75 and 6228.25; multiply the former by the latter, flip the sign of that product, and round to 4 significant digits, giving -1437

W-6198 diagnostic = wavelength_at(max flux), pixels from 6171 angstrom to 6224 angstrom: 6188.5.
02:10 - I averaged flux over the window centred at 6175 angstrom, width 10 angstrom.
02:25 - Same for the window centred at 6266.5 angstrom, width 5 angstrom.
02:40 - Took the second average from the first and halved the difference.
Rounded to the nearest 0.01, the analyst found 0.60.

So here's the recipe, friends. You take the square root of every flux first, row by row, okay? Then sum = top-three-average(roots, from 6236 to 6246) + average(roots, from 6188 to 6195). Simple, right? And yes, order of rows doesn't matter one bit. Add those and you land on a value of 8.47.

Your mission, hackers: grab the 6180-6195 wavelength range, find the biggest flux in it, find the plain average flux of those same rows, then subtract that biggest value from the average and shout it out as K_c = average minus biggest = -0.35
